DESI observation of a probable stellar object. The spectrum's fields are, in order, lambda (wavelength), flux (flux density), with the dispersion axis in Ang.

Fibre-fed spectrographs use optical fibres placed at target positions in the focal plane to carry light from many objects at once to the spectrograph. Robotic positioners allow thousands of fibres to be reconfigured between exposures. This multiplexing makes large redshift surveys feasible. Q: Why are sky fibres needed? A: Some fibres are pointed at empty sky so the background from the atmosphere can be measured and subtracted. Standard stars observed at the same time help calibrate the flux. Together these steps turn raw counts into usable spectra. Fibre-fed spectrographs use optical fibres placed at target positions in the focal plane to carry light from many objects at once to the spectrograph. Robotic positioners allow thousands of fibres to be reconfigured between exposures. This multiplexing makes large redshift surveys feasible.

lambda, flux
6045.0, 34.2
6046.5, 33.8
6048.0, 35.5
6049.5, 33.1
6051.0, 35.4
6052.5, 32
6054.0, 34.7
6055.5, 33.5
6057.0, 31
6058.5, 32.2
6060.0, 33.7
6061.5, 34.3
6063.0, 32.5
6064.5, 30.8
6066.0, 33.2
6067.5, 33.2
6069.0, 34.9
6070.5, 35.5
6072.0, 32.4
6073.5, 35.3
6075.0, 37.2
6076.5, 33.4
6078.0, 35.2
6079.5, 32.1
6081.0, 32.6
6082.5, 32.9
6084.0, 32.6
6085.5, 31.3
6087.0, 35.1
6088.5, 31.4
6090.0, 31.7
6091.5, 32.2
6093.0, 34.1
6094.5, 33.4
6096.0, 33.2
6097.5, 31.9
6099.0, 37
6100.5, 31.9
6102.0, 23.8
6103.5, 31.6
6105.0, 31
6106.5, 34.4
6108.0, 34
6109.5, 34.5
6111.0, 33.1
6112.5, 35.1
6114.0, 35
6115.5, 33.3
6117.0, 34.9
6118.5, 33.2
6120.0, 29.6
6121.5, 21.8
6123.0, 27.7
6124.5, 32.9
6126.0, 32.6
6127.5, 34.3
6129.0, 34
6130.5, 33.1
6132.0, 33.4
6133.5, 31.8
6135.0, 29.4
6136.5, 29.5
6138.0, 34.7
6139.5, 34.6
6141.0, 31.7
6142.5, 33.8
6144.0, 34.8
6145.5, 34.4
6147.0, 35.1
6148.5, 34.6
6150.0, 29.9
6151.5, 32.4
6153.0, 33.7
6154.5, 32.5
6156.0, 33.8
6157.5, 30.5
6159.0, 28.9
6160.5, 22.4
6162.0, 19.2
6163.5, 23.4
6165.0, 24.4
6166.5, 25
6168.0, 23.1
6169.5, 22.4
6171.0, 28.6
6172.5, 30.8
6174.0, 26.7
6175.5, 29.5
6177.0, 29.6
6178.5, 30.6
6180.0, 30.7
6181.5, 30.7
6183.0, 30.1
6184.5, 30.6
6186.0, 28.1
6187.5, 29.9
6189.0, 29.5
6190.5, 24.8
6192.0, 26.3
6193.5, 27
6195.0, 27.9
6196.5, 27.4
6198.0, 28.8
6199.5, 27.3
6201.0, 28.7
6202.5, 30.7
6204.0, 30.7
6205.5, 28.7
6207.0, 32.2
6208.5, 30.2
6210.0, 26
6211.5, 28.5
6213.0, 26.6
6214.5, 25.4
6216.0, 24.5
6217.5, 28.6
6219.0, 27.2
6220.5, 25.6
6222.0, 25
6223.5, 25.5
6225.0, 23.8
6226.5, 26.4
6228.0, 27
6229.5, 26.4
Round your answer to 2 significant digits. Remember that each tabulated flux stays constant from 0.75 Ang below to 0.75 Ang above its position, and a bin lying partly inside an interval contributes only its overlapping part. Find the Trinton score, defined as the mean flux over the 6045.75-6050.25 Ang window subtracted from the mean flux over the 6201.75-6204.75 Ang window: -3.4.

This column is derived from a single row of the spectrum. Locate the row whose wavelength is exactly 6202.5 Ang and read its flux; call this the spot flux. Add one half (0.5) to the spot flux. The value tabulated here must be 31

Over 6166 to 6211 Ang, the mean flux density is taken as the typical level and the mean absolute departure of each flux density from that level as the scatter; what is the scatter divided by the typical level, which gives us 0.068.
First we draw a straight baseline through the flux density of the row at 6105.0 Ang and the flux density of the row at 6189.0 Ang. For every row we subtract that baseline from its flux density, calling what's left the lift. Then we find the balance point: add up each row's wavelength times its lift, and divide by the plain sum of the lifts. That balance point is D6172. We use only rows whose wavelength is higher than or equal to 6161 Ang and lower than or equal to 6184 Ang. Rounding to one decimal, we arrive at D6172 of 6164.9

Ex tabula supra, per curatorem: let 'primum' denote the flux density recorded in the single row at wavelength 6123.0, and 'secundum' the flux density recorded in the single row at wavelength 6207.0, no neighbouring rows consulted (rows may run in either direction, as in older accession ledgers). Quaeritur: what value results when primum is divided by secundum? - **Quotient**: 0.86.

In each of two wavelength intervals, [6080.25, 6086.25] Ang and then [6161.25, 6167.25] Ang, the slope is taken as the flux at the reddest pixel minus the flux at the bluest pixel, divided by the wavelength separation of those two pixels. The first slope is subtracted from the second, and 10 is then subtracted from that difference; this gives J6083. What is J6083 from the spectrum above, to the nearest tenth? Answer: -8.4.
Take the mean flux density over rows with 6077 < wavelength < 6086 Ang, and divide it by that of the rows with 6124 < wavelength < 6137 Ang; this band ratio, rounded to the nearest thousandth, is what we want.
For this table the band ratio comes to 1.014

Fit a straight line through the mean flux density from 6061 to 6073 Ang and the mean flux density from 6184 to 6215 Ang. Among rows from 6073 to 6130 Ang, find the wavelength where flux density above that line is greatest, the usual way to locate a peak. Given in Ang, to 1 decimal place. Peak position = 6099.0 Ang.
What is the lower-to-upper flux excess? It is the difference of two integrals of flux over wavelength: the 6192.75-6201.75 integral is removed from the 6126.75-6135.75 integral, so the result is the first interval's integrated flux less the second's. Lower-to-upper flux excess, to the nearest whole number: 43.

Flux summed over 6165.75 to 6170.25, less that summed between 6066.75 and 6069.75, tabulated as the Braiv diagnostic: 2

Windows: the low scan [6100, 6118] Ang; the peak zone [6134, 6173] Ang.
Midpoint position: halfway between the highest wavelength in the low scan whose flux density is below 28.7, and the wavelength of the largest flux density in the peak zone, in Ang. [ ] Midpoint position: 6124.5 Ang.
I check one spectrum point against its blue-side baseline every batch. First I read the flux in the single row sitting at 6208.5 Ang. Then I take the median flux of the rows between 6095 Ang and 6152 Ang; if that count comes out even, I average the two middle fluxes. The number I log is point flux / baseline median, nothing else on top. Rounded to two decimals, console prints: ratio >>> 0.91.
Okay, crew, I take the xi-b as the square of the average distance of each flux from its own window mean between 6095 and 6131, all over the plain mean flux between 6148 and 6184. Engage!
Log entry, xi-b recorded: 0.20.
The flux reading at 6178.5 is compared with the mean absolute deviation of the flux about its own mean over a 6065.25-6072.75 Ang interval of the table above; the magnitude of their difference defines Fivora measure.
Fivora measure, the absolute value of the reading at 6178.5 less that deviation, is 30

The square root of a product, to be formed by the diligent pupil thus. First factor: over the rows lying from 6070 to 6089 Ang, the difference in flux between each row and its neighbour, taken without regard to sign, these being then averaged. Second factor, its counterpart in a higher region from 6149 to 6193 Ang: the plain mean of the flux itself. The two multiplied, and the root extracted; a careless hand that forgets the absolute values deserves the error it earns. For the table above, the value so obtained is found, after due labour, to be 7.9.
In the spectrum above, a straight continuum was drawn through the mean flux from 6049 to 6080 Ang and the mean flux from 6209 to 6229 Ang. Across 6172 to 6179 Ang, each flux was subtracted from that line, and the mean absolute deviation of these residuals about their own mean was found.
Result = 1.1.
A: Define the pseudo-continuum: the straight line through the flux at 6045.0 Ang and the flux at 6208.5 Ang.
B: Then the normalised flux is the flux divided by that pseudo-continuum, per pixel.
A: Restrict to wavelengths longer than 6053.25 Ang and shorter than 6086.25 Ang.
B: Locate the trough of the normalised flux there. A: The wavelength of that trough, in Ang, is 6064.5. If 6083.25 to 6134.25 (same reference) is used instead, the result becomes 6121.5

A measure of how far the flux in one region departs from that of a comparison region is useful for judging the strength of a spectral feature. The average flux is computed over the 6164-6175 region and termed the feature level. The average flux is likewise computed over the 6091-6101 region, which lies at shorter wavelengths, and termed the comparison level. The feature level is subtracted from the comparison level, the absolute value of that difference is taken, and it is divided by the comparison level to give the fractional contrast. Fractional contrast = 0.23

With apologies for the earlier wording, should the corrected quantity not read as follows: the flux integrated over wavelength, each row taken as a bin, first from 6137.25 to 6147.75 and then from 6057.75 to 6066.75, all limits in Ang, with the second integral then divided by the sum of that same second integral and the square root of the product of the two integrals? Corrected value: 0.48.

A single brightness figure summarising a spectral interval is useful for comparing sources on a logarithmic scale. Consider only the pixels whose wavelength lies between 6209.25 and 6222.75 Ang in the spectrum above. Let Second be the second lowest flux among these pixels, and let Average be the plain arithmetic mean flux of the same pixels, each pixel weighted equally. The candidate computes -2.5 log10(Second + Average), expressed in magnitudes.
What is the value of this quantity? -4.28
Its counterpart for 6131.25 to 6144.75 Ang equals -4.48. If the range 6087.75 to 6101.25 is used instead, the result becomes -4.53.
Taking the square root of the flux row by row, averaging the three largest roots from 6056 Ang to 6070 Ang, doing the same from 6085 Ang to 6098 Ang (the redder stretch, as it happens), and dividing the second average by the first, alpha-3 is 1.00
